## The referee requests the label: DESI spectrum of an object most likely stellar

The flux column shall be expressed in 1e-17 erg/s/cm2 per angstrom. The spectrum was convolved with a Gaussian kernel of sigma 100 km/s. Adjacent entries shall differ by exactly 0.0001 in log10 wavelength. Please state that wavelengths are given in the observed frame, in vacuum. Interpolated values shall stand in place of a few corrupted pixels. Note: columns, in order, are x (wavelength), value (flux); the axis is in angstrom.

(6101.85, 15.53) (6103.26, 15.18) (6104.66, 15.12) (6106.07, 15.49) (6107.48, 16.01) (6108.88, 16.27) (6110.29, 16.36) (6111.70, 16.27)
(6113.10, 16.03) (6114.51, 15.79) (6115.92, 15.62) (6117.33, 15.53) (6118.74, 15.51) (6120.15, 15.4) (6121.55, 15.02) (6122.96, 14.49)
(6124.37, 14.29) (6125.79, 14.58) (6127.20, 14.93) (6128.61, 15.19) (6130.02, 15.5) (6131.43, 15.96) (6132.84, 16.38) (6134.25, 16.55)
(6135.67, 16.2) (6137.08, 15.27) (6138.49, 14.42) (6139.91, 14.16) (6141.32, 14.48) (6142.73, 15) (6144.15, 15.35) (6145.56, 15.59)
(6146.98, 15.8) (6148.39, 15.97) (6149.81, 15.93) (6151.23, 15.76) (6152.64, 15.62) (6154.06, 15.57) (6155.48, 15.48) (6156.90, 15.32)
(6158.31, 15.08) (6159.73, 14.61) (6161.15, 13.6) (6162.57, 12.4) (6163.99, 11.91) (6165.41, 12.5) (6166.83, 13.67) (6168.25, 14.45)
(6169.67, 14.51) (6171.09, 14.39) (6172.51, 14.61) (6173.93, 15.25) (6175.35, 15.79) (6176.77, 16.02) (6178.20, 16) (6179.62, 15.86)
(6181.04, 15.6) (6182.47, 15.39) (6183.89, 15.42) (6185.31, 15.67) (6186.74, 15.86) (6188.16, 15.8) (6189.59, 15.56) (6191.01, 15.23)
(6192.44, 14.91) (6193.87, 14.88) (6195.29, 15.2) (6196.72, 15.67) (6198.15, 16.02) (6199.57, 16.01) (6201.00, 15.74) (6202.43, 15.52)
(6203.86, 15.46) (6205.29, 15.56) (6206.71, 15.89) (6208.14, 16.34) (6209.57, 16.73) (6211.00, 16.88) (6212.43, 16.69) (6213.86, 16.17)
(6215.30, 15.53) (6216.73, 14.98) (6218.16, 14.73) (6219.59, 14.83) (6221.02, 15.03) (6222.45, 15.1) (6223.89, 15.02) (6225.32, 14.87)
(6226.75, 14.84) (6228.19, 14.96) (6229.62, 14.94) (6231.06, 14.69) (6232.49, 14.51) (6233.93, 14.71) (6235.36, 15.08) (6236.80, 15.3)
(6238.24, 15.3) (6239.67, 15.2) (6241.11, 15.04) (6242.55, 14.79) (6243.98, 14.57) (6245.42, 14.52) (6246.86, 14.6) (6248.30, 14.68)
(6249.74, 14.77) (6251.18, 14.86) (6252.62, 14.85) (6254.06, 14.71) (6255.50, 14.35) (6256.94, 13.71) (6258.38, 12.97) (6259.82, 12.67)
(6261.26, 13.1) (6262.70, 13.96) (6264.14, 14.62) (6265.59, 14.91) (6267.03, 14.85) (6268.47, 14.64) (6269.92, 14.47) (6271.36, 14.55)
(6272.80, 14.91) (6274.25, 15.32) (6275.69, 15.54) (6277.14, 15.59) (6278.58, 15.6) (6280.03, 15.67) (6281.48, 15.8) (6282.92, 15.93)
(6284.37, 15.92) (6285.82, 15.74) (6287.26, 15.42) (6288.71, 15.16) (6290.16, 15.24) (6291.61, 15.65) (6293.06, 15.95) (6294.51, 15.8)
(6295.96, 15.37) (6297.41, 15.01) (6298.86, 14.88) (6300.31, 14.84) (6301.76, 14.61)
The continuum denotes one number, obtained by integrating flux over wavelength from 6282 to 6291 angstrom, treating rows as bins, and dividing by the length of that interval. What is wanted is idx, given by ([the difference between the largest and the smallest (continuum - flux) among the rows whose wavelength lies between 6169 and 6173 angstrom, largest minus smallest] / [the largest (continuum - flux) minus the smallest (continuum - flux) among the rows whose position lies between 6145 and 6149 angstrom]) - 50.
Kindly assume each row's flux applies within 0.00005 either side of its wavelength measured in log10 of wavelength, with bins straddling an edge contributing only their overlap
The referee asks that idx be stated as -49.4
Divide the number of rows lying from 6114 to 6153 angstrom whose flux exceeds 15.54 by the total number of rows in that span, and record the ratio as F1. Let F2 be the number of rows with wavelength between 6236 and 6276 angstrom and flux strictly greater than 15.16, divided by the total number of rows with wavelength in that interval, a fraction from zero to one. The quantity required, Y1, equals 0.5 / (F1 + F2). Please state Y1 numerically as 0.82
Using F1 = 0.43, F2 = 0.18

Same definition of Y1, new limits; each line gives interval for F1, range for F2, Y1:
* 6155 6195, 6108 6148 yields 0.50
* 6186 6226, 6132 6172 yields 0.50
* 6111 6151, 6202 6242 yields 0.56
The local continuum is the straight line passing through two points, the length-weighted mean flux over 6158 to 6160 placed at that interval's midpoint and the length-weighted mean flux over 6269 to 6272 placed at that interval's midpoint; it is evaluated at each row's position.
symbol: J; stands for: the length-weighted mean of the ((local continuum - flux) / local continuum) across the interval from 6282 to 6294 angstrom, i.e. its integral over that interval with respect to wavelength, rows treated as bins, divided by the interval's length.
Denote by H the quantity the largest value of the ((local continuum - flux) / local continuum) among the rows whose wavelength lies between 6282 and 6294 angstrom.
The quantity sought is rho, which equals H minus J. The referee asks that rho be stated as 0.033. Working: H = -0.05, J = -0.08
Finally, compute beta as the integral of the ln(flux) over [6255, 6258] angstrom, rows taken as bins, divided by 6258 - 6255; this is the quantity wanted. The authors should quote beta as 2.63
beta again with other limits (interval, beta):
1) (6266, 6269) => 2.70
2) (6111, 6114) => 2.79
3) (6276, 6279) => 2.75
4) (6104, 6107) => 2.72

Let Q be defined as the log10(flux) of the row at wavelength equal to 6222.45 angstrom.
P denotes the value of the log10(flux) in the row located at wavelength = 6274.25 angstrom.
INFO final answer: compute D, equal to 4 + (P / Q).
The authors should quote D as 5.005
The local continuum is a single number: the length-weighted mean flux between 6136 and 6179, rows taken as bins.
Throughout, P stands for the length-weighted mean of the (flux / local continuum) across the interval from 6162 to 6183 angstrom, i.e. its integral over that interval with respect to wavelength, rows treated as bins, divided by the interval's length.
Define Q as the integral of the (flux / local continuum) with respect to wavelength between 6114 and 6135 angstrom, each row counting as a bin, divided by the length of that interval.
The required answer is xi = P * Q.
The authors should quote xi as 1.02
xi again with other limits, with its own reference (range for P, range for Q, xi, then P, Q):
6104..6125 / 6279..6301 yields 1.10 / 1.05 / 1.04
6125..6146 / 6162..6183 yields 1.01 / 1.03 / 0.98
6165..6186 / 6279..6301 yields 1.06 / 1.01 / 1.04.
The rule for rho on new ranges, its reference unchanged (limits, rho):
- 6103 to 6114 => 0.051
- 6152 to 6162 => 0.093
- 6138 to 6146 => 0.045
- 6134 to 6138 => 0.039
